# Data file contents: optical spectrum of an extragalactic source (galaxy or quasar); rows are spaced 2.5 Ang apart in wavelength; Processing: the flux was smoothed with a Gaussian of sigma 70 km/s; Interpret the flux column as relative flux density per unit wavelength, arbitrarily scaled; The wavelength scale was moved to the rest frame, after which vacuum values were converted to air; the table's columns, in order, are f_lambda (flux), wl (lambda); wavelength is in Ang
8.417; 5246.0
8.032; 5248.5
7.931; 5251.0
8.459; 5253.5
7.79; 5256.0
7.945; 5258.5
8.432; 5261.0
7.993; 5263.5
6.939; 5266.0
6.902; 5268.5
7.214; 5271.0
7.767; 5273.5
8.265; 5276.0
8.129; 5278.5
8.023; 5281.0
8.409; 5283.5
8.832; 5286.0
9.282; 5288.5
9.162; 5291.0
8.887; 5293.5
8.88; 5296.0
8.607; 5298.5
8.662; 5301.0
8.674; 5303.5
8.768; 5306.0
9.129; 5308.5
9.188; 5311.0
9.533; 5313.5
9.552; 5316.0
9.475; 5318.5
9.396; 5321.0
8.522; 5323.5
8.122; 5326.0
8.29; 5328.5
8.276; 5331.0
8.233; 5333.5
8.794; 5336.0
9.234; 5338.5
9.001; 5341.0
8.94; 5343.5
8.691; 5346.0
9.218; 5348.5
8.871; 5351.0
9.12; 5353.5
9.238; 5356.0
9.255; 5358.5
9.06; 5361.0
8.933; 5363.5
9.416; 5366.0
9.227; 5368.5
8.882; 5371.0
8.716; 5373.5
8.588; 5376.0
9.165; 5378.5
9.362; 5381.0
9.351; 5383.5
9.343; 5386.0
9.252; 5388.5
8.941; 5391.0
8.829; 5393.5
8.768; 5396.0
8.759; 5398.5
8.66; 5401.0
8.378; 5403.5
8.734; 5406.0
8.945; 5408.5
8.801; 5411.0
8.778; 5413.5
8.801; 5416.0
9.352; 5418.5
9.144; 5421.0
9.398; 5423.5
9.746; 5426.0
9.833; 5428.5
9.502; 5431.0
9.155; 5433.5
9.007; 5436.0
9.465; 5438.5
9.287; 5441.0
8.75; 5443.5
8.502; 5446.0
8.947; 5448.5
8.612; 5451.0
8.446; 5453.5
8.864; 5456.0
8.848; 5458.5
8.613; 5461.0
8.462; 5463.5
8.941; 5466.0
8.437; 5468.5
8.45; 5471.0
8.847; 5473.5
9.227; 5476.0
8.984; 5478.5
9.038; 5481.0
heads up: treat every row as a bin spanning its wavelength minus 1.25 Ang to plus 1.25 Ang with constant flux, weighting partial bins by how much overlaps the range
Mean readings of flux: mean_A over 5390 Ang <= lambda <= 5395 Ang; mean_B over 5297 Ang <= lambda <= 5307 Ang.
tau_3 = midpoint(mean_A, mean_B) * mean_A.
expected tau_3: 78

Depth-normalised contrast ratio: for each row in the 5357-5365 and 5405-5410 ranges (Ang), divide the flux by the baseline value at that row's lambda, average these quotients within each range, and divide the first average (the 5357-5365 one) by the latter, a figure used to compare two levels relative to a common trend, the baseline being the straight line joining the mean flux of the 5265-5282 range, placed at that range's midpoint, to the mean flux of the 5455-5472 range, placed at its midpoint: 1.06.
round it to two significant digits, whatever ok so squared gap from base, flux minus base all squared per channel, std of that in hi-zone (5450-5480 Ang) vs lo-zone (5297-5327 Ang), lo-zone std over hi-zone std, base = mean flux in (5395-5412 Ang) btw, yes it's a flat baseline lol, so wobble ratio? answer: 4.0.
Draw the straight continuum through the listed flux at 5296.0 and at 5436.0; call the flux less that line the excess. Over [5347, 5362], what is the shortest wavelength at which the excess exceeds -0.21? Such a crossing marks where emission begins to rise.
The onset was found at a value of 5348.5 Ang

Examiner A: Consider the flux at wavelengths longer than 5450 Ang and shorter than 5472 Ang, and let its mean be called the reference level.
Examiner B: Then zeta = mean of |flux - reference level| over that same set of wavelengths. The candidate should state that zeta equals 0.17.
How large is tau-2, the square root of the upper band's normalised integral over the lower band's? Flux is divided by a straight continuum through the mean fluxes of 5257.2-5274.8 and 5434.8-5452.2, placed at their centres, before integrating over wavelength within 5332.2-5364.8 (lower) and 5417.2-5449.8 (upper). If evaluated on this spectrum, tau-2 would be 0.978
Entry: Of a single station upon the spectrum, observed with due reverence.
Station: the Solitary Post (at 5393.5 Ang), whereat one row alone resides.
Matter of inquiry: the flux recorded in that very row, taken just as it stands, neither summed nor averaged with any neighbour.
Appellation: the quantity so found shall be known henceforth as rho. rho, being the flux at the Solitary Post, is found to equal 8.829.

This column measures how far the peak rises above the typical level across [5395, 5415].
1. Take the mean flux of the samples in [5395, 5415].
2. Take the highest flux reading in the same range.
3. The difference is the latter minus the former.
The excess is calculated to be 0.2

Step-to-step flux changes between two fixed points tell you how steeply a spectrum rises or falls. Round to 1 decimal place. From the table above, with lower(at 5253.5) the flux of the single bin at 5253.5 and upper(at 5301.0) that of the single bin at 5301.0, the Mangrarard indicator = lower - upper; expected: -0.2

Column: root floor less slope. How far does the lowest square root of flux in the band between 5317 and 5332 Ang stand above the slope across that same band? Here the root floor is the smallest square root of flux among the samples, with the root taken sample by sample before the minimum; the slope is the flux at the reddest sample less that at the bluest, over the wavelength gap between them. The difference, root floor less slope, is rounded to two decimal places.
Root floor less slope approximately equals 2.95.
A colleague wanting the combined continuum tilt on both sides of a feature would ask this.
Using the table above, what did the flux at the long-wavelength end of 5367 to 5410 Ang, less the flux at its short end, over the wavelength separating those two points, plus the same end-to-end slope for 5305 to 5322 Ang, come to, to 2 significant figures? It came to 0.035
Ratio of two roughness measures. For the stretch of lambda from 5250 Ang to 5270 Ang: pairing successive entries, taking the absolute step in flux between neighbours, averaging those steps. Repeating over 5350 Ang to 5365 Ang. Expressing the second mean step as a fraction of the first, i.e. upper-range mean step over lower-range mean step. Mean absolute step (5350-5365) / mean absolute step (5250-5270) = 0.3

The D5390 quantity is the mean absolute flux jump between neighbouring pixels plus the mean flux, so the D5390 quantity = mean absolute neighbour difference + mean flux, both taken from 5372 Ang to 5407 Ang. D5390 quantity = 9.1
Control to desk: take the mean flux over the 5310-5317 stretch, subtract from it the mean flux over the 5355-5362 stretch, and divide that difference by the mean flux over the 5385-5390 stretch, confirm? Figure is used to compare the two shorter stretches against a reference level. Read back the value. 0.026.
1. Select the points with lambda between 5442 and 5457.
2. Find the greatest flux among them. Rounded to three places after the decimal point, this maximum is 8.947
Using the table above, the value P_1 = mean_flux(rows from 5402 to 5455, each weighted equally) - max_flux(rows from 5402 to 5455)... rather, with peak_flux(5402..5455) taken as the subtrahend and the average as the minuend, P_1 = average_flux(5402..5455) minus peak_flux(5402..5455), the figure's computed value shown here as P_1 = -0.81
